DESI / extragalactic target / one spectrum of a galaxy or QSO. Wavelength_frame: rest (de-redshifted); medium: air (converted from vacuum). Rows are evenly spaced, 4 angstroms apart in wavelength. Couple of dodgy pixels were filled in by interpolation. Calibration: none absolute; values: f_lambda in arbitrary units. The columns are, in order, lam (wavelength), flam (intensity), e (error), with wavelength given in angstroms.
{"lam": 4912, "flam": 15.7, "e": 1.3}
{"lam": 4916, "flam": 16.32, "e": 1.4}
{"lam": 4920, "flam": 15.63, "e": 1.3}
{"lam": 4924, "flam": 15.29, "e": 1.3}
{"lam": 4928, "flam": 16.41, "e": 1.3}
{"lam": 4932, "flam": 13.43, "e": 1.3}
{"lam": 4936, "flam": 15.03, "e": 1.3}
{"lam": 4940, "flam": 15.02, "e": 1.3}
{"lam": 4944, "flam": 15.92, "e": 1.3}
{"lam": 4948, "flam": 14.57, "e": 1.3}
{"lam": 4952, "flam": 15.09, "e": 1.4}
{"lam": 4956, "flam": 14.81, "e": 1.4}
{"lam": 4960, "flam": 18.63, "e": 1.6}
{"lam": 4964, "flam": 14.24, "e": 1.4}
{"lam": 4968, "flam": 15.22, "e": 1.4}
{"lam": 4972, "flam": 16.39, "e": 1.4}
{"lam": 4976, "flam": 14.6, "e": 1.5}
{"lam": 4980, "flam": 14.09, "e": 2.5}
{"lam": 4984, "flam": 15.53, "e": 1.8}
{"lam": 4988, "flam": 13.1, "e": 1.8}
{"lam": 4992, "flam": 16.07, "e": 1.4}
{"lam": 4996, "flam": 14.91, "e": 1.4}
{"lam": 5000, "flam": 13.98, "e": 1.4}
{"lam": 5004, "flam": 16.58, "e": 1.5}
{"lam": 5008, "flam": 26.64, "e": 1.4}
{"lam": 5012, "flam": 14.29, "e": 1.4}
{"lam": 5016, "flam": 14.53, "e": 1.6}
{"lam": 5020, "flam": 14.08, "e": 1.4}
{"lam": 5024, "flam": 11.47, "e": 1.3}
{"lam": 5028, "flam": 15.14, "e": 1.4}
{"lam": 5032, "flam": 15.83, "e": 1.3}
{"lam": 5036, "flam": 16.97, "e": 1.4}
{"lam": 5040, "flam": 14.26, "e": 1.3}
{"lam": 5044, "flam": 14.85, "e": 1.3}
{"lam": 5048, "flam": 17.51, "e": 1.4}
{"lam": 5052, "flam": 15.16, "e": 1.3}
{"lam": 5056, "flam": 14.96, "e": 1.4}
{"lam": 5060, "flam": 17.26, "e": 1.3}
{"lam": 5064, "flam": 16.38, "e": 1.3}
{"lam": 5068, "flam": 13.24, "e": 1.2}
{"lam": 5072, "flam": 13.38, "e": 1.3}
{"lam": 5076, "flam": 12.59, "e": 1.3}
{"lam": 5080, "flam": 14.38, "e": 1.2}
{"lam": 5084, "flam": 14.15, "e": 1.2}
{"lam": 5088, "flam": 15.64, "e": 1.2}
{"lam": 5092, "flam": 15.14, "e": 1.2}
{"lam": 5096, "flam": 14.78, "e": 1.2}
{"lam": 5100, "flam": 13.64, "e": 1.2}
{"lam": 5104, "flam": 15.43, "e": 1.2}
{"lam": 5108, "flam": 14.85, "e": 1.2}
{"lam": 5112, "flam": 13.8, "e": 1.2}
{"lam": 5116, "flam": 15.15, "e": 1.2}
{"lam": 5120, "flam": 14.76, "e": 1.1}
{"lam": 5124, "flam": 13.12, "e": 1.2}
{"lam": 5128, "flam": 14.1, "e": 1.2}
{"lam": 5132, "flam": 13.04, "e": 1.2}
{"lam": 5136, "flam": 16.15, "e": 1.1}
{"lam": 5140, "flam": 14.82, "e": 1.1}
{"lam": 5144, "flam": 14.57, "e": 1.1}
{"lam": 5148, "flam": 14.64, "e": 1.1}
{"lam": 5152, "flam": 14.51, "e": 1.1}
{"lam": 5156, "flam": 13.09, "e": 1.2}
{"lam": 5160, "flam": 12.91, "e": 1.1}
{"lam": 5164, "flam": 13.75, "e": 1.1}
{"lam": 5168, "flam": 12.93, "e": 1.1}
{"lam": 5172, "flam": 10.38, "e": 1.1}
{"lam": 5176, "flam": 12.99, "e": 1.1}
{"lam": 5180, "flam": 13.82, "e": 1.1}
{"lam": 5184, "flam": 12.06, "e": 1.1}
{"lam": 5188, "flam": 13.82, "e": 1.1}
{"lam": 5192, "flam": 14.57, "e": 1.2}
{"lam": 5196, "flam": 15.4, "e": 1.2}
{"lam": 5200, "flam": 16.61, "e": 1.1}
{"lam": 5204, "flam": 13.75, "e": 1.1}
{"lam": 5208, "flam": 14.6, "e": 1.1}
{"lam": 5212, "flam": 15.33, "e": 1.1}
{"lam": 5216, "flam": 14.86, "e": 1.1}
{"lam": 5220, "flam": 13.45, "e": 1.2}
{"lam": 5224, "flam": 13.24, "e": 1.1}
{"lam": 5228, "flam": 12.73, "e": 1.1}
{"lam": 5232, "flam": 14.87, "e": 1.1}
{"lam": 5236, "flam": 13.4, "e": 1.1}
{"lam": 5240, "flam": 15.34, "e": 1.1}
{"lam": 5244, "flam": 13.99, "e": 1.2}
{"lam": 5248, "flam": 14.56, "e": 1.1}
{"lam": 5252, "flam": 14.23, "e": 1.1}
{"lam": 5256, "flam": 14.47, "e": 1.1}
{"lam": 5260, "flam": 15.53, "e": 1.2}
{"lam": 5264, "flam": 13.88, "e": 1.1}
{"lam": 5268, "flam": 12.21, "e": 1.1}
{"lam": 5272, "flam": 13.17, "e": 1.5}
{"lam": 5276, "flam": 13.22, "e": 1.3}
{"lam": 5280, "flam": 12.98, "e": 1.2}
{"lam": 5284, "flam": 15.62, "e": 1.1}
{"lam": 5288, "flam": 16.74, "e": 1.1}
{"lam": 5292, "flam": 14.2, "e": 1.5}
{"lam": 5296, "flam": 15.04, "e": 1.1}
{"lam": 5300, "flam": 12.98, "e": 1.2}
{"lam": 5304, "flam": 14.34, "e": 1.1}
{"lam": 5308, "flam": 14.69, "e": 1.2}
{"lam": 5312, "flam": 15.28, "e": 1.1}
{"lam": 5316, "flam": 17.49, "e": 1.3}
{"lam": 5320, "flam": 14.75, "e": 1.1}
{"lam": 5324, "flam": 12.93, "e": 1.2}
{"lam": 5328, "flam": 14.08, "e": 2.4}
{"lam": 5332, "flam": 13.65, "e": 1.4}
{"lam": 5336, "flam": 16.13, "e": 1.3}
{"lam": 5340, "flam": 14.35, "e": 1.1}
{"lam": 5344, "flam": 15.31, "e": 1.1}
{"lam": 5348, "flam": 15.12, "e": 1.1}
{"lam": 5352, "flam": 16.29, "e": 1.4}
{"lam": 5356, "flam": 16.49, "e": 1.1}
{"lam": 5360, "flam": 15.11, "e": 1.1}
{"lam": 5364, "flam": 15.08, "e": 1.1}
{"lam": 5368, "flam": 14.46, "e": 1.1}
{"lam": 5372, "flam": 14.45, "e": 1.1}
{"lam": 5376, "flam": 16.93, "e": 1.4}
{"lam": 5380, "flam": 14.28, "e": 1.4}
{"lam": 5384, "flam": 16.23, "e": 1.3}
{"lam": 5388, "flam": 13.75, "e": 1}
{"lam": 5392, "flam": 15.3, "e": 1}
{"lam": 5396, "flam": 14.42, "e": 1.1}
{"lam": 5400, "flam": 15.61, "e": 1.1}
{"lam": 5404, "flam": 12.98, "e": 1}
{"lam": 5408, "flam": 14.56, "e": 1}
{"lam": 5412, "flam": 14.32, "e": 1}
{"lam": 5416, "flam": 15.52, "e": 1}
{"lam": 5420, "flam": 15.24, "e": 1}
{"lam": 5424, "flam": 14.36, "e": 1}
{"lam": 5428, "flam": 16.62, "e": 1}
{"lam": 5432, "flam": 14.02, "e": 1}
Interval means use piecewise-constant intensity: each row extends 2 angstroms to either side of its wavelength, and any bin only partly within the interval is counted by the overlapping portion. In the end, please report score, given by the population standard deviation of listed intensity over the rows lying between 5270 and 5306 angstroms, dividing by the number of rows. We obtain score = 1.3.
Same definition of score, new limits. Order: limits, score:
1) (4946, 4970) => 1.5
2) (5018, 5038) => 1.9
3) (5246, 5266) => 0.6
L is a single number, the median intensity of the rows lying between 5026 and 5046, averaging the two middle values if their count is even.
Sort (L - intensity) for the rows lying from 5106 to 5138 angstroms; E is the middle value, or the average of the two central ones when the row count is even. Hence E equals 0.71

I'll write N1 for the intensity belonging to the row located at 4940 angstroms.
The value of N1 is 15.02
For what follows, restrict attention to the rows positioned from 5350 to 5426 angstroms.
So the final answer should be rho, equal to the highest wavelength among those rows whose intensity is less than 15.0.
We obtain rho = 5424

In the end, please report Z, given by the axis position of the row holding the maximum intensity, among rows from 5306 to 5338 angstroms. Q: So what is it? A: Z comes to 5316 angstroms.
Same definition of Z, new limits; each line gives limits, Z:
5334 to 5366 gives 5356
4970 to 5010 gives 5008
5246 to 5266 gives 5260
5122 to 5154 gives 5136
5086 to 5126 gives 5088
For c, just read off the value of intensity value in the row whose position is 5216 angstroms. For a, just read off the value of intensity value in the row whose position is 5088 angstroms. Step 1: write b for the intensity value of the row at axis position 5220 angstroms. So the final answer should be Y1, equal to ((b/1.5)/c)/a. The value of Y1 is 0.039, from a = 15.64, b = 13.45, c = 14.86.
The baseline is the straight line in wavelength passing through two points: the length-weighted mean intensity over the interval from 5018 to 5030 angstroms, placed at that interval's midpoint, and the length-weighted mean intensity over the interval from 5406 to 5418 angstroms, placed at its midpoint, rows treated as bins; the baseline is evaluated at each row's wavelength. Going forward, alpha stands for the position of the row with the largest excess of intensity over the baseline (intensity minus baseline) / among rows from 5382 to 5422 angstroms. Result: 5384 angstroms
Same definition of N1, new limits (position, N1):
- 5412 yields 14.32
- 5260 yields 15.53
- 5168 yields 12.93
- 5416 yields 15.52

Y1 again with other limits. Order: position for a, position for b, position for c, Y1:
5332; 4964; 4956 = 0.047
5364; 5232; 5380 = 0.046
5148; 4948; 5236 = 0.050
